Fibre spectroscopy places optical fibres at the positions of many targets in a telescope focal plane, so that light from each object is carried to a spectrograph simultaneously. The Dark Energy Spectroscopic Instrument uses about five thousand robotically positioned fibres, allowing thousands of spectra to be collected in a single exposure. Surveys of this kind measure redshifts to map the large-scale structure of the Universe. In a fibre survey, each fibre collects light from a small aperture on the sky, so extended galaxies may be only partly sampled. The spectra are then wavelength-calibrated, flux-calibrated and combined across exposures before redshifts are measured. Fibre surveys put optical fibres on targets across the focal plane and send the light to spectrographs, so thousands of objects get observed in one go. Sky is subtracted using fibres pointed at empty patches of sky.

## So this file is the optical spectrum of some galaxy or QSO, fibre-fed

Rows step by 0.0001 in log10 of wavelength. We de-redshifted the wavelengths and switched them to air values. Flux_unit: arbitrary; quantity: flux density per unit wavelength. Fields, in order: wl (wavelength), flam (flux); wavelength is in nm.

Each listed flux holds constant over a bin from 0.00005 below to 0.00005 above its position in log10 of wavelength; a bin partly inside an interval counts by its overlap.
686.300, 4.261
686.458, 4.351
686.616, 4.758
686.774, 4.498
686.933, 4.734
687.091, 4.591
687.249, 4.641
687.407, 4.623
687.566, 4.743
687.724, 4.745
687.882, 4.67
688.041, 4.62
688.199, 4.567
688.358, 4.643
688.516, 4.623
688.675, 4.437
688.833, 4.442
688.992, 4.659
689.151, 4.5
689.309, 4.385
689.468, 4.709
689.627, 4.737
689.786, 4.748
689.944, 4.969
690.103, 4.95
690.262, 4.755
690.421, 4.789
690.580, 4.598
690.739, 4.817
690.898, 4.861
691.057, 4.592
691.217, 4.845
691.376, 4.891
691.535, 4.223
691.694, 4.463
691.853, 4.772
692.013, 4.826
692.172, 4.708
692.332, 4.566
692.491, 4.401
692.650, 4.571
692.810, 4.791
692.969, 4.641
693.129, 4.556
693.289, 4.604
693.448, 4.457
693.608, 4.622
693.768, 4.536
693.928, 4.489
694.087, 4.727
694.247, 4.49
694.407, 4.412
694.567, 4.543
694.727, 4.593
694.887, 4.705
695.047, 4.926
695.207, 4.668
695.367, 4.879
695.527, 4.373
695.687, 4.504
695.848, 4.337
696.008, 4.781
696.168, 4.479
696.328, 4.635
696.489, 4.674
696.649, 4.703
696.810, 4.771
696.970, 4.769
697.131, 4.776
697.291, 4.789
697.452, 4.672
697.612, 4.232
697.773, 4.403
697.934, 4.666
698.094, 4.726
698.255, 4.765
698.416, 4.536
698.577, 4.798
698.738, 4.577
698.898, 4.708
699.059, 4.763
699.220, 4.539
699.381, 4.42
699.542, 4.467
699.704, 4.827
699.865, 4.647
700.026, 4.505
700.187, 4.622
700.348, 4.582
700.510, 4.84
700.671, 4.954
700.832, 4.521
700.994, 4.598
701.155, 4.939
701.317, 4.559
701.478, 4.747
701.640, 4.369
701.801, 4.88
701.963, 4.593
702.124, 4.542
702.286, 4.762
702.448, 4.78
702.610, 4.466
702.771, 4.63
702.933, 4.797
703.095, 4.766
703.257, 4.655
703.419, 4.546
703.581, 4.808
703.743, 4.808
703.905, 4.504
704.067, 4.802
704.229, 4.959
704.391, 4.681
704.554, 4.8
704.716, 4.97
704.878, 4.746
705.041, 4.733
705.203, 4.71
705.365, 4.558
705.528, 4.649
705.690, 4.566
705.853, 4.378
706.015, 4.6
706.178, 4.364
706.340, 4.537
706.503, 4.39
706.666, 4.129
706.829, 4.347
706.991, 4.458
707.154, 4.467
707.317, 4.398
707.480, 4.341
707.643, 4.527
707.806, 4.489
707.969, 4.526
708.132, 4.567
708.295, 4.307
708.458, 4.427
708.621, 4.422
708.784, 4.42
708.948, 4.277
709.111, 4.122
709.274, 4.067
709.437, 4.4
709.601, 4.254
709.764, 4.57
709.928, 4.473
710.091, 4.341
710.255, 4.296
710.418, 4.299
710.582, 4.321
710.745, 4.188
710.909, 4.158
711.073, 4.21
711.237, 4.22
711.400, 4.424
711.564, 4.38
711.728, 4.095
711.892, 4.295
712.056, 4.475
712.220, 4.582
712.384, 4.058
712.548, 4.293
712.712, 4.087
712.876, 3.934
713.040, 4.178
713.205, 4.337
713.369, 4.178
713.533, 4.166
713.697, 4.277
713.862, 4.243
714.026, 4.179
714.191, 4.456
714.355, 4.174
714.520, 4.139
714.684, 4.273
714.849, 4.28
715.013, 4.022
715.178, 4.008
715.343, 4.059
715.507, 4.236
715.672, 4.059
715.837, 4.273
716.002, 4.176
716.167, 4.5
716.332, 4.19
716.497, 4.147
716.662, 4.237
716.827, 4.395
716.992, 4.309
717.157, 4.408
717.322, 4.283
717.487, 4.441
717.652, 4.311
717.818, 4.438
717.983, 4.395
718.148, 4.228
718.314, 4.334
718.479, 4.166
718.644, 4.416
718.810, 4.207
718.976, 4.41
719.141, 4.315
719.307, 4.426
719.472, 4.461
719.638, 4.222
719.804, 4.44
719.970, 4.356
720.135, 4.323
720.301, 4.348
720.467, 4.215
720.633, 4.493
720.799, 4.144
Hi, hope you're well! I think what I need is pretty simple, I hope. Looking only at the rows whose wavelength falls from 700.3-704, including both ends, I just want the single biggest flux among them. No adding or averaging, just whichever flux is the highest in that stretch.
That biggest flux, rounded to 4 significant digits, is 4.954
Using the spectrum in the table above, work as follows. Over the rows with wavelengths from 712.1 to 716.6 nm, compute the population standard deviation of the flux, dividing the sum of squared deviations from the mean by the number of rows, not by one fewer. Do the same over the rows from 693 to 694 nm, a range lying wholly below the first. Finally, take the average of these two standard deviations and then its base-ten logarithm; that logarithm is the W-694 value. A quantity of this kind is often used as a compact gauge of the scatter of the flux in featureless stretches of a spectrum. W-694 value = -0.99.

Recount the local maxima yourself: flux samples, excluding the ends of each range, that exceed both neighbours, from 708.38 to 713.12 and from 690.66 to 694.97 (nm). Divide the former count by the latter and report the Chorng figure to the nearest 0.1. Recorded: 0.9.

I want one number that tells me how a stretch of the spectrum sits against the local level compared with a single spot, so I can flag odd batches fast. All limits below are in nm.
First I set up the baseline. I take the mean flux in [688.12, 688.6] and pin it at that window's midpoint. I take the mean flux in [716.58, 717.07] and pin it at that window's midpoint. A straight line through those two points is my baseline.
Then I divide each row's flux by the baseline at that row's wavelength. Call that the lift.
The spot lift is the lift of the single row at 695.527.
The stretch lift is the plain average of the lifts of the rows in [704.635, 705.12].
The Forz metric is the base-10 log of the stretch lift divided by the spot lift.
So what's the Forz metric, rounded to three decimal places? 0.051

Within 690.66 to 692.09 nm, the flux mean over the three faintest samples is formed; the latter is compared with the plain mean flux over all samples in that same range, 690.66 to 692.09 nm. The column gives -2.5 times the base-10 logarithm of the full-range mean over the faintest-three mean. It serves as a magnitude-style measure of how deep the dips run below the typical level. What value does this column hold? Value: -0.065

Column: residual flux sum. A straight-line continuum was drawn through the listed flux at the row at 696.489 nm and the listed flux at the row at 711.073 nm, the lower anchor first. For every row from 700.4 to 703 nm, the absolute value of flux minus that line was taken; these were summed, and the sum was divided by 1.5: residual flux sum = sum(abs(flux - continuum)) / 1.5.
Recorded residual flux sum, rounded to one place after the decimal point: 2.1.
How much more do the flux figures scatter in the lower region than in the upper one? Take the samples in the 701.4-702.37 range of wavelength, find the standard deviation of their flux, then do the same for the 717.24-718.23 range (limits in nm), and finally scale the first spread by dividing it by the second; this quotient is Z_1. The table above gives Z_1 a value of 2.1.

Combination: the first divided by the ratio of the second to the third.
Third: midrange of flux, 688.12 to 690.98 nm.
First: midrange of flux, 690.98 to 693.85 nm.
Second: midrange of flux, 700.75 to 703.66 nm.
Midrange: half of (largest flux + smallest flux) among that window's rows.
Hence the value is 4.58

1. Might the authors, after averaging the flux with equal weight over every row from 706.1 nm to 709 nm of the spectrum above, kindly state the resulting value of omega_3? 4.4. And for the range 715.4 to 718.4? 4.3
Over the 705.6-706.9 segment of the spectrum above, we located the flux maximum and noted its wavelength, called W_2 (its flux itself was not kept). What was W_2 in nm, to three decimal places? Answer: 706.015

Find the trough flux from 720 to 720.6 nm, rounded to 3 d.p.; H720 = 4.215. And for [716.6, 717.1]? 4.237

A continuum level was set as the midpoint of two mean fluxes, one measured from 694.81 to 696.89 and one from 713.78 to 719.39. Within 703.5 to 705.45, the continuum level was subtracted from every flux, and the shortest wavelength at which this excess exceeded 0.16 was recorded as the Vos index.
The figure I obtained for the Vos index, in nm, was 703.581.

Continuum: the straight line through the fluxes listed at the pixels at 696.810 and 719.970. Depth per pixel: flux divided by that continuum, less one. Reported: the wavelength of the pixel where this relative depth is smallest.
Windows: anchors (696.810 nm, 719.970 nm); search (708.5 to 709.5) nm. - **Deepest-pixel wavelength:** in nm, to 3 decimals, 709.274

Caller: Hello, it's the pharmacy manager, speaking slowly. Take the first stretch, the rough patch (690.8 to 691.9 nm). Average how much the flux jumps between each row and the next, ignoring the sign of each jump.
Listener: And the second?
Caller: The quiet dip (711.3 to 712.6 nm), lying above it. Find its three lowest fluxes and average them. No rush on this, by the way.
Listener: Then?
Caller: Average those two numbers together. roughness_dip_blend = 2.22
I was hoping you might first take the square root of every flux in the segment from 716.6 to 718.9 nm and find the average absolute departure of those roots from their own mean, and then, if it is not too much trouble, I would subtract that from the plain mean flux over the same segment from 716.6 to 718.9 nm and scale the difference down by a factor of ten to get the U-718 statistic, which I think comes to 0.431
